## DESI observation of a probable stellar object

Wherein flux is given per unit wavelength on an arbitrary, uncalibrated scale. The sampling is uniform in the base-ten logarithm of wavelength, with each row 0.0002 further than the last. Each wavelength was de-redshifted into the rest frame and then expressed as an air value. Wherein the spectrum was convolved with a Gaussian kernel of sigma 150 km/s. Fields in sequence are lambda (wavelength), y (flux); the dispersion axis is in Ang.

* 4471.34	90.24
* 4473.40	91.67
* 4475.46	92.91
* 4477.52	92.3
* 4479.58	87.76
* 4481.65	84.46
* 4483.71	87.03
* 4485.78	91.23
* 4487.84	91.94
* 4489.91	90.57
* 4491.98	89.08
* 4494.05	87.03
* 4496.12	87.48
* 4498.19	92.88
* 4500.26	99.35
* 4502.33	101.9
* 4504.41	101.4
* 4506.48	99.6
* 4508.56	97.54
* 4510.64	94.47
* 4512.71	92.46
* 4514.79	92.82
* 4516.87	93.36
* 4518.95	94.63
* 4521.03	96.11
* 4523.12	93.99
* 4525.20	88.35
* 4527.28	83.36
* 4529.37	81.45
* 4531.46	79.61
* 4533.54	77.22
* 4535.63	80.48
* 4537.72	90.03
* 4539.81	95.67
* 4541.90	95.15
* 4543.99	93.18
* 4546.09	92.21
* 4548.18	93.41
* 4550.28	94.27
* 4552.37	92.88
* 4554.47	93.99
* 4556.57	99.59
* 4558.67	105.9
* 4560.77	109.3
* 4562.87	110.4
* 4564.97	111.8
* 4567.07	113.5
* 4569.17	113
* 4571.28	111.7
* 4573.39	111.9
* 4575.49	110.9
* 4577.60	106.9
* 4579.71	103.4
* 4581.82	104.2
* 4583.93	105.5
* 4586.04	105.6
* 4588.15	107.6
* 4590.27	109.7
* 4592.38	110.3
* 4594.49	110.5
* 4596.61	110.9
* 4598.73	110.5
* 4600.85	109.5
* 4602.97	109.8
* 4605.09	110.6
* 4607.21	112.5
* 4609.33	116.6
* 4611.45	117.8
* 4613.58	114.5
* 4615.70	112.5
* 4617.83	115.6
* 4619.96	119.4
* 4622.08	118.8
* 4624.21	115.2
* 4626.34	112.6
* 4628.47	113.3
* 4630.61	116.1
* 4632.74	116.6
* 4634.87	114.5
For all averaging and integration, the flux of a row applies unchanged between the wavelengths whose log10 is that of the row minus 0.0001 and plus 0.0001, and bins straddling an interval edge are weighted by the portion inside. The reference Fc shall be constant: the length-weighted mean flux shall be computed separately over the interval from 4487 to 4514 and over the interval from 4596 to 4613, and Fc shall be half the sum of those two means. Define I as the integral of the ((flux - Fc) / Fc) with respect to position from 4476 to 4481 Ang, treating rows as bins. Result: -0.65 Ang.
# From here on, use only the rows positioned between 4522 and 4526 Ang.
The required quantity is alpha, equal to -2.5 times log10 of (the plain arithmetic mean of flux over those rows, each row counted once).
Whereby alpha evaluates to -4.90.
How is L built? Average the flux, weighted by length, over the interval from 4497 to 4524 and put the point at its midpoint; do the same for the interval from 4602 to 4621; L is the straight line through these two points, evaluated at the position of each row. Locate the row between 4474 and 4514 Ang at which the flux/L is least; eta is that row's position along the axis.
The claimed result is 4481.65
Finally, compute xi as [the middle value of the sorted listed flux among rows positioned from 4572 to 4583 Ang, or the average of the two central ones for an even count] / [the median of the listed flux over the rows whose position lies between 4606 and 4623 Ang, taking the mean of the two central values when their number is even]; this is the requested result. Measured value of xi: 0.92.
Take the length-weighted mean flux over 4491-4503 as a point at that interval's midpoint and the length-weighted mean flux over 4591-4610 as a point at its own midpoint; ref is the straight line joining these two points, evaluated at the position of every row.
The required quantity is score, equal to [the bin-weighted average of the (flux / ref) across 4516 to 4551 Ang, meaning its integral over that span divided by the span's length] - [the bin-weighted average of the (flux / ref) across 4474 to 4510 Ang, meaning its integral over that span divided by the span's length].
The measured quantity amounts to -0.11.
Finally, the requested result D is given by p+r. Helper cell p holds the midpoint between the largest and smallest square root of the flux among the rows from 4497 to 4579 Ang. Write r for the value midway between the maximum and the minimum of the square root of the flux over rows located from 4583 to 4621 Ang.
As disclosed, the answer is 20.3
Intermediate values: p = 9.7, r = 10.6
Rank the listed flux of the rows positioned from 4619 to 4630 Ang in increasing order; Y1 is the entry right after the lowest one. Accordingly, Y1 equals 113.3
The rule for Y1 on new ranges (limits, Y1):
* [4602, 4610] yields 110.6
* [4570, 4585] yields 104.2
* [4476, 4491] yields 87.03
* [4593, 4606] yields 109.8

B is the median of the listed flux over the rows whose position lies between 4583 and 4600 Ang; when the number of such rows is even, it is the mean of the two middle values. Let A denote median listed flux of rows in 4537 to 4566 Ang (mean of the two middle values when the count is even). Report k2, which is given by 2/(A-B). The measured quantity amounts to -0.13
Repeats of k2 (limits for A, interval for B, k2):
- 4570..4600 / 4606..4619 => -0.40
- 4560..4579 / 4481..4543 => 0.10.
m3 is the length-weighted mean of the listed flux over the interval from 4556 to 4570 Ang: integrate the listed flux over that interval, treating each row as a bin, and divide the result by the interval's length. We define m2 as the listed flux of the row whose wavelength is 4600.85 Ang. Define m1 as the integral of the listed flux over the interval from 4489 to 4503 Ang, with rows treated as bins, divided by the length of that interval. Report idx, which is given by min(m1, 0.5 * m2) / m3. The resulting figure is 0.50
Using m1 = 92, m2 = 109.5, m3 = 109.4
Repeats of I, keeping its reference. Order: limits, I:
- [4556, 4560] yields 0.01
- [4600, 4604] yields 0.25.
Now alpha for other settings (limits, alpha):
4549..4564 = -5.01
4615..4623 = -5.17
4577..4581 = -5.05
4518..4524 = -4.94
